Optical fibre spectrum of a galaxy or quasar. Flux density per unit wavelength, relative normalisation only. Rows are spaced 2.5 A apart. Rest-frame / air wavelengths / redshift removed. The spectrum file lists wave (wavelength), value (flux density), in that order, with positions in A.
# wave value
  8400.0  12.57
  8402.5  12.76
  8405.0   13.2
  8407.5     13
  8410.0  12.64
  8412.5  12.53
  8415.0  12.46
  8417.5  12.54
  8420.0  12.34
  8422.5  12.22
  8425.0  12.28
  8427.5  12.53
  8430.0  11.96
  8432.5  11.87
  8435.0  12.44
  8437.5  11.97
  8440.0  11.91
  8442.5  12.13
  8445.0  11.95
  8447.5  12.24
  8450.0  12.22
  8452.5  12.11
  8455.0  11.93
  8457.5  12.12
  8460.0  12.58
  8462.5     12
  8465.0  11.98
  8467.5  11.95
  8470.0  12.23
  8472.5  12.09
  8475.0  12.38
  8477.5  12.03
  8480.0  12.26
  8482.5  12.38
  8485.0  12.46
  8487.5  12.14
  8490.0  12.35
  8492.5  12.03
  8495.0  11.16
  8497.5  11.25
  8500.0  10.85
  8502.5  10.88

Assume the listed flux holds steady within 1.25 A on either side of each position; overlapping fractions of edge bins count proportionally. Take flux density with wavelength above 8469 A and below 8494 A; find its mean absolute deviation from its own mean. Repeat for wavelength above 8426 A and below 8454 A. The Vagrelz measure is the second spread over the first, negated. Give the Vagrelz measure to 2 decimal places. -1.33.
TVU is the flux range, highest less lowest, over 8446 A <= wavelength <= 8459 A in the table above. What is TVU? 0.31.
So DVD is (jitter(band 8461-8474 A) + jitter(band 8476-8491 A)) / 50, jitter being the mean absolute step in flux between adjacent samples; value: 0.0062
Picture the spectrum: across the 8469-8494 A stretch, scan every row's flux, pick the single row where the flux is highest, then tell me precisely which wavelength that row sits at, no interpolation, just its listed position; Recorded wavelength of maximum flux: 8485.0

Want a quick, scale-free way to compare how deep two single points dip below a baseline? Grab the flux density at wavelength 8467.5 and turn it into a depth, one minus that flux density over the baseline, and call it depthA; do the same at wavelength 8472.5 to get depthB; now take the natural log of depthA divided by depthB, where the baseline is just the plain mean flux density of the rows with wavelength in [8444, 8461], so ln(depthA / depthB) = 1.1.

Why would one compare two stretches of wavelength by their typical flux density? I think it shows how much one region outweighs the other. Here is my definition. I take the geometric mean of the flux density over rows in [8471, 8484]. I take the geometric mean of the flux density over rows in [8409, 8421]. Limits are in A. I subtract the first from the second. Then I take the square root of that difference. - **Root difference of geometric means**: 0.5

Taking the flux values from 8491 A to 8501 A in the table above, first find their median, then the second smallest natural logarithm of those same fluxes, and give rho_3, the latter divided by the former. 0.215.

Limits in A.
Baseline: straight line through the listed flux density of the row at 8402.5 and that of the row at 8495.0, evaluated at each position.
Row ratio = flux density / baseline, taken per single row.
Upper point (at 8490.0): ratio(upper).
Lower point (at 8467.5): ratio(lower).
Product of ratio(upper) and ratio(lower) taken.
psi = 1.13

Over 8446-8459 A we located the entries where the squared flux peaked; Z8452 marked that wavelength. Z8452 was 8447.5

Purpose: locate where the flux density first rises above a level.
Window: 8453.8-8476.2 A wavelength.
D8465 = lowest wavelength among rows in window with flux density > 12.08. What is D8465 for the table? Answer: 8457.5 A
